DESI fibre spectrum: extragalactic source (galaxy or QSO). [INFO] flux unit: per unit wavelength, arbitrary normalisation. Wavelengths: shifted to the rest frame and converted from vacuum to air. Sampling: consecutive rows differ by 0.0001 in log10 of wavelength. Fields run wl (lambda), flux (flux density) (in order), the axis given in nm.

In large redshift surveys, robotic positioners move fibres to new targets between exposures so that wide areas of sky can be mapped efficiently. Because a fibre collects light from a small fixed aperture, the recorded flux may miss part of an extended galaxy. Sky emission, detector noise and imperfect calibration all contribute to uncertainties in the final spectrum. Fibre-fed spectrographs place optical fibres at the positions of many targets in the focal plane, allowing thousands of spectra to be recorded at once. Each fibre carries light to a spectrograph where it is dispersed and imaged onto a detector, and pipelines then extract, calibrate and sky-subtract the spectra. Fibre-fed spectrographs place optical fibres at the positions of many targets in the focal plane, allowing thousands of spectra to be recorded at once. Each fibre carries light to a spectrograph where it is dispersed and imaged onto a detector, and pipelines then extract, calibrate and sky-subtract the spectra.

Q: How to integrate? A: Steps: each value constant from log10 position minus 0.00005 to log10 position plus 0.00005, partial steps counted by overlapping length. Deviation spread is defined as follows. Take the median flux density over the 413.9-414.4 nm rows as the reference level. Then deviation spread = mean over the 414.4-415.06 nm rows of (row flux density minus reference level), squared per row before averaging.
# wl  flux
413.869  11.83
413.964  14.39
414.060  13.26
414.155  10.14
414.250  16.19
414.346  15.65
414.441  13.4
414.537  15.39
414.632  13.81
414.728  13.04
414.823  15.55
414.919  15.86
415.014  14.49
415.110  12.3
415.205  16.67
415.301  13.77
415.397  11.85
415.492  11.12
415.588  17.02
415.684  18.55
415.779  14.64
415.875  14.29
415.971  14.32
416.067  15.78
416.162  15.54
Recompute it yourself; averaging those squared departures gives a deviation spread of 1.1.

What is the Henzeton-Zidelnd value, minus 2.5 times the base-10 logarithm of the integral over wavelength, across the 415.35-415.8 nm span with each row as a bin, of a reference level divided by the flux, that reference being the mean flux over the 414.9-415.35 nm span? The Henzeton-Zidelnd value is 0.8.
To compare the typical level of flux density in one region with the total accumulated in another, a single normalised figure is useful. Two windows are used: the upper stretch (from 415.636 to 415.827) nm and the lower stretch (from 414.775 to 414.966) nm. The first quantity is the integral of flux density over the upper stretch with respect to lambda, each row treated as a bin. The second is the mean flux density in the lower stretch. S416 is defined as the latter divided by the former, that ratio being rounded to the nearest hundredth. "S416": 4.94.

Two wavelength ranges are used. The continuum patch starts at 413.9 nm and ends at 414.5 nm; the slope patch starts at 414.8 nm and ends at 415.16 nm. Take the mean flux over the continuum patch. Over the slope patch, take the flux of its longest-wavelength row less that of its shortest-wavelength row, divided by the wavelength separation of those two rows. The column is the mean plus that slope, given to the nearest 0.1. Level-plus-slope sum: 2.5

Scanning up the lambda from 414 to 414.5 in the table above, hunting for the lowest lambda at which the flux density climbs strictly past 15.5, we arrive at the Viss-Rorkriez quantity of 414.250 nm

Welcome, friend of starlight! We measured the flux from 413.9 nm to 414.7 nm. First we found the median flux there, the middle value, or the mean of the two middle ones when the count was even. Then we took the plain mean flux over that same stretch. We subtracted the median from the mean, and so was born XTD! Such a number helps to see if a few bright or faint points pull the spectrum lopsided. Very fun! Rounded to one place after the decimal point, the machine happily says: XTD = -0.1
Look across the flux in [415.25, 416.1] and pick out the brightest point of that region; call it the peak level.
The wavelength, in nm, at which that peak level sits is 415.684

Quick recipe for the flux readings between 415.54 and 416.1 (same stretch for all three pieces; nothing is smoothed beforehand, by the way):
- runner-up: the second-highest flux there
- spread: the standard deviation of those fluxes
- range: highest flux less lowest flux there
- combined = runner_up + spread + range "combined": 23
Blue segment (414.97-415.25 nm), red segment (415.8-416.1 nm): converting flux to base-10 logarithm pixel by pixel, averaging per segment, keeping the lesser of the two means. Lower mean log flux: 1.16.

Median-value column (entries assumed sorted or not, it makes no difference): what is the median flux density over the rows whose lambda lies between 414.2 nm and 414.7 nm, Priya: 15.4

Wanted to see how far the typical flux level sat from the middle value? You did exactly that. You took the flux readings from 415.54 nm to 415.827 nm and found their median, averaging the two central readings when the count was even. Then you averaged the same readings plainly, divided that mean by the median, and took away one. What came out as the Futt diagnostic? -0.02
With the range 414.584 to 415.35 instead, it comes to 0.02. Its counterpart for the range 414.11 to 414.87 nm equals -0.03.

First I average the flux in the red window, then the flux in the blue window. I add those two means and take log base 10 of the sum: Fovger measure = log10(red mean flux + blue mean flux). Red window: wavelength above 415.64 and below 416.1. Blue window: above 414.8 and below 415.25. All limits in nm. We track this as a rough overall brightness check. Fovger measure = 1.48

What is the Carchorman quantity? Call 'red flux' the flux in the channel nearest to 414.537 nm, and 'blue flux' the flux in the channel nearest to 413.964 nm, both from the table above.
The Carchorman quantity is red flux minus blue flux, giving 1.0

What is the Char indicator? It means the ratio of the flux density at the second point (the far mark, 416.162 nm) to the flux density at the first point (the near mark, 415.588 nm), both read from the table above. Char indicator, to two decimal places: 0.91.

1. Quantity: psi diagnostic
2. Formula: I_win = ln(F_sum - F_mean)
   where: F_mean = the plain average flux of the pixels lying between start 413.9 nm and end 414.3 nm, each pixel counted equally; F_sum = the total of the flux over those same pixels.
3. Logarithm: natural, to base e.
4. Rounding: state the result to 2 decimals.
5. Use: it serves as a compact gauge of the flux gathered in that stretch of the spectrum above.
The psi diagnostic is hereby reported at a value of 3.70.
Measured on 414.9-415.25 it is 3.80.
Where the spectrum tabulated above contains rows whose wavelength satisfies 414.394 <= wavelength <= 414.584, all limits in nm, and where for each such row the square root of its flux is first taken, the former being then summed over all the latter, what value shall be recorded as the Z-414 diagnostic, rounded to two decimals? 7.58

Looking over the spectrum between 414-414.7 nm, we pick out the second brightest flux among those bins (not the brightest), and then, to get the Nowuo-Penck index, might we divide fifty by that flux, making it 3.19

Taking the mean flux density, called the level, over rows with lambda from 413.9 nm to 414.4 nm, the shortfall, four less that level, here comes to -9.9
